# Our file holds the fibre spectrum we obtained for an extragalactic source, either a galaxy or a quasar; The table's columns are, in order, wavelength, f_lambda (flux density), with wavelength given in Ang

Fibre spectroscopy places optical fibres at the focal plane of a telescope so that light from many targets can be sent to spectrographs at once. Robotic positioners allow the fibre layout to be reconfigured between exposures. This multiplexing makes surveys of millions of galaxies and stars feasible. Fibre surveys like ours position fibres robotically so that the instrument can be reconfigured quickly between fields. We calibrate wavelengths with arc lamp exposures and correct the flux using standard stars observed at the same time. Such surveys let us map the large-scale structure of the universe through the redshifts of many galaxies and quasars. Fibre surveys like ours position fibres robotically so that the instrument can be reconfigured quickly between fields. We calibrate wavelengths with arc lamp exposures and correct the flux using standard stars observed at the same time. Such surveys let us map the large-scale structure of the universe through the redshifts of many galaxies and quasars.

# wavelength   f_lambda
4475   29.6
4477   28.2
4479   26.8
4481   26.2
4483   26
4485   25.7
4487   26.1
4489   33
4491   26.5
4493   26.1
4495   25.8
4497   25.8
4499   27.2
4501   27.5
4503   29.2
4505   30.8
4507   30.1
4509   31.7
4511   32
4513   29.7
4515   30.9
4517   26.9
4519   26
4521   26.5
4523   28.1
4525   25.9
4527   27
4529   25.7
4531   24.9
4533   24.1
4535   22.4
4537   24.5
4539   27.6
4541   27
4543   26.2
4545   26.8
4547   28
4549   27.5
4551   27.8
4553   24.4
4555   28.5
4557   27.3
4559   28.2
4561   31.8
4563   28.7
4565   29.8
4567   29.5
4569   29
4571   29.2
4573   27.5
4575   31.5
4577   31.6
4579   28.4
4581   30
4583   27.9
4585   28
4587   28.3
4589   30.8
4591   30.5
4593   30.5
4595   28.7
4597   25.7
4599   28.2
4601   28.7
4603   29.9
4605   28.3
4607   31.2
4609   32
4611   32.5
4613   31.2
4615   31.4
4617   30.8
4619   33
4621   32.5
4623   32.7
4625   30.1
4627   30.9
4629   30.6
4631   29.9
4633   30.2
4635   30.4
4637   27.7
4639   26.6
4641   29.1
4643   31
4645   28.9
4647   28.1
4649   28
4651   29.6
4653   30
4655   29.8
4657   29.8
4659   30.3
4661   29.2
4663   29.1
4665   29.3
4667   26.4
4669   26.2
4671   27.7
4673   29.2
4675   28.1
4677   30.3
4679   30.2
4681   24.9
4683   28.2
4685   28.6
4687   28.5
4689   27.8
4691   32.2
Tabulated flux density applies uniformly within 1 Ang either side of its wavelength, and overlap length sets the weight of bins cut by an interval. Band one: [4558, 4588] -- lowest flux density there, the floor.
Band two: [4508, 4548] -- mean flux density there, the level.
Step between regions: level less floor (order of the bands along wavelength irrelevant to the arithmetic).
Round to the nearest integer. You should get 0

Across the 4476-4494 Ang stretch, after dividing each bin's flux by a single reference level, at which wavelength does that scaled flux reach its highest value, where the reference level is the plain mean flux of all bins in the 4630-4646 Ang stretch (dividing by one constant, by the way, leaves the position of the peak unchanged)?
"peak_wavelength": 4489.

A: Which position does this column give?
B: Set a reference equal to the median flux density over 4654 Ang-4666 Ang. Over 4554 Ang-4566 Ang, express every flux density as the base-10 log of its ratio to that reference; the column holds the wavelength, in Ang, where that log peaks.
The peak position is 4561 Ang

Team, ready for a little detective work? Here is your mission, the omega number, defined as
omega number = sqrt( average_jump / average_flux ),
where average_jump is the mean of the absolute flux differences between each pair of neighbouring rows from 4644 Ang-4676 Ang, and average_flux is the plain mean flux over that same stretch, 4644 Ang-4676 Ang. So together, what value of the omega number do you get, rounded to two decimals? 0.17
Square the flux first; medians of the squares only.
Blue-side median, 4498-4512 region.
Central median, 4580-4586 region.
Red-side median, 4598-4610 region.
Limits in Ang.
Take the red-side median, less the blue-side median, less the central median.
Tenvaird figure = -831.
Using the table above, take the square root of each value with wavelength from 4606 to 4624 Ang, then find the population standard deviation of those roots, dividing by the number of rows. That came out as 0.066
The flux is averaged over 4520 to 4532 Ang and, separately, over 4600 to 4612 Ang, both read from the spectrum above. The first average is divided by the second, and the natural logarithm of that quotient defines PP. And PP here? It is -0.14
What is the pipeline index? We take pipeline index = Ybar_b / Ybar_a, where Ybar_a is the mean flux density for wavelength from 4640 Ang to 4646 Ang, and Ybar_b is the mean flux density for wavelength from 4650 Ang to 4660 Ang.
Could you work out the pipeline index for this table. 1.01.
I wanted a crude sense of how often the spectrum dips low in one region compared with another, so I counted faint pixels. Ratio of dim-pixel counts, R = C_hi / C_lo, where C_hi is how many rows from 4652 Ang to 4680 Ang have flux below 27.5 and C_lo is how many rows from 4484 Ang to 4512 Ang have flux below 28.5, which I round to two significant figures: 0.25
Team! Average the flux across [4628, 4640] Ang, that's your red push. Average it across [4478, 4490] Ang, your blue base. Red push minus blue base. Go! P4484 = 1.9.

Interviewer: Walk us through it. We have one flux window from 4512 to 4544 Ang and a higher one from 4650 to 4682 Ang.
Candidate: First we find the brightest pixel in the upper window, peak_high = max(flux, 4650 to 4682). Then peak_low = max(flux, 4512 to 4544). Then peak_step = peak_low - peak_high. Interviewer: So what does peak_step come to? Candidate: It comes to 0.6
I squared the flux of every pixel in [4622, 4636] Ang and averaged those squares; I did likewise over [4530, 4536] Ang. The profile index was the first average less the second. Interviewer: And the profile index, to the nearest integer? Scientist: 375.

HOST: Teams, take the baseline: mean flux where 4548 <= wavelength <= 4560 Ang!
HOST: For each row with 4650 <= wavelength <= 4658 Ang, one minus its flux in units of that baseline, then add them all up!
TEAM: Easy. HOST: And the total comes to -0.37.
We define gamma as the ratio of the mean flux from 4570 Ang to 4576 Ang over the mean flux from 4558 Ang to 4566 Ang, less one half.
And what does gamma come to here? 0.49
